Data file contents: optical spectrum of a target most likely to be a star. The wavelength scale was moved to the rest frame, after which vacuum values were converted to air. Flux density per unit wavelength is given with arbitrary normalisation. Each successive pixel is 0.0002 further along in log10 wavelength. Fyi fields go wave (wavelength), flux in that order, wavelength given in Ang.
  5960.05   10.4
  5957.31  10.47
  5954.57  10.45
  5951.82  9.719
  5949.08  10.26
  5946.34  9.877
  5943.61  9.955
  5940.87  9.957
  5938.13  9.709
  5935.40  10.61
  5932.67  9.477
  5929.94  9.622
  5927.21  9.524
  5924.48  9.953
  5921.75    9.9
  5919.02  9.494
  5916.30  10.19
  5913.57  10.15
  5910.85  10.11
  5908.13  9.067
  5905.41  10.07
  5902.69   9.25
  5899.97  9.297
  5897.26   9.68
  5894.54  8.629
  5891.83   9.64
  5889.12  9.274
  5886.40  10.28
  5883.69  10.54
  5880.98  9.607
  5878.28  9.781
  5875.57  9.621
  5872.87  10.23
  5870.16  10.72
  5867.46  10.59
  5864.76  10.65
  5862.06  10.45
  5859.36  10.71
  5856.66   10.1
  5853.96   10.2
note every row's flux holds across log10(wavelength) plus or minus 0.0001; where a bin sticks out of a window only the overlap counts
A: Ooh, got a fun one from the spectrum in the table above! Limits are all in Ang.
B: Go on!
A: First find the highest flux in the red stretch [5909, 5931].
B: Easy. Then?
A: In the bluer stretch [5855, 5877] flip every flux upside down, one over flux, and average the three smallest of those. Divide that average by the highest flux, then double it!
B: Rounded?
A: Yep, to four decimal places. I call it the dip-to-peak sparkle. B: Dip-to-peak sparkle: 0.0184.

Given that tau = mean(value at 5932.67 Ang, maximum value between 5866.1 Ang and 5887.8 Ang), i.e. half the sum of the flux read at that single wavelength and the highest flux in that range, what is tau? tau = 10.1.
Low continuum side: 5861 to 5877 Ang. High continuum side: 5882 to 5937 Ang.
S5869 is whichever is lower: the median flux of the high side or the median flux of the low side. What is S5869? 9.66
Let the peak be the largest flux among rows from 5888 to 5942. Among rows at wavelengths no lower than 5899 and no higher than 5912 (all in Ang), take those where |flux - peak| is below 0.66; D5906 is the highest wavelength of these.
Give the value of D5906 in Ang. 5910.85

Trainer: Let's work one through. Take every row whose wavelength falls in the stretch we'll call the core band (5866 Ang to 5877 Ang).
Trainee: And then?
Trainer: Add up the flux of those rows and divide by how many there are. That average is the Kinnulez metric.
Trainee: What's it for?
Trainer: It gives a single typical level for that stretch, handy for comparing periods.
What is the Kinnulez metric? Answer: 10.29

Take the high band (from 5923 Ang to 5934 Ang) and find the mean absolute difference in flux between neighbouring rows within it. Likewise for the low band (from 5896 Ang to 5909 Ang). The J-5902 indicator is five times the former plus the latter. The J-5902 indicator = 1.7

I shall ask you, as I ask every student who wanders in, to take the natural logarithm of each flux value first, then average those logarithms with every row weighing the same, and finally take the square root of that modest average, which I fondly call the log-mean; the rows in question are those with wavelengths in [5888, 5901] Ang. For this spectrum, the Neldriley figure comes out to 1.49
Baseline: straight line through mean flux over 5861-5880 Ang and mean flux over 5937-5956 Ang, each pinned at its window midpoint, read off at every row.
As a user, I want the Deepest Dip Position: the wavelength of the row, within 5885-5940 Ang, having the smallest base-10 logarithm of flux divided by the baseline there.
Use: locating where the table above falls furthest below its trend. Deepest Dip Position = 5894.54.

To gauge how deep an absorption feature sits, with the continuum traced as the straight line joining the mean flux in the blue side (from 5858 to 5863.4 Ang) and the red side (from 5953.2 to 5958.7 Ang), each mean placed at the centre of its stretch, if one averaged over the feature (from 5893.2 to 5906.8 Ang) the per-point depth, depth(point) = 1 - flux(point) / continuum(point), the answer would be 0.11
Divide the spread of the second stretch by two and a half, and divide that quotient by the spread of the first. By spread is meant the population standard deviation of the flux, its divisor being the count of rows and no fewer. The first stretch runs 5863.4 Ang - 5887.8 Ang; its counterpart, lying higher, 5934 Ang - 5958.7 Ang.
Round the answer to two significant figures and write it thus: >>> 0.30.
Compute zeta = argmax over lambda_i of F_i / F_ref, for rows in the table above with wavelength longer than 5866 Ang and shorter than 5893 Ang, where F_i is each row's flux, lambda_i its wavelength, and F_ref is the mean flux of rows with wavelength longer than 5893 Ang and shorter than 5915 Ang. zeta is 5870.16 Ang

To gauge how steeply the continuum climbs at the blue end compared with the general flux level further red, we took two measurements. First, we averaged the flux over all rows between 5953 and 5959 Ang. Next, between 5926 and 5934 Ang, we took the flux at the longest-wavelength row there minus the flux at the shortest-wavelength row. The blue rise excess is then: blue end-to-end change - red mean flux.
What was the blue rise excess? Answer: -10.5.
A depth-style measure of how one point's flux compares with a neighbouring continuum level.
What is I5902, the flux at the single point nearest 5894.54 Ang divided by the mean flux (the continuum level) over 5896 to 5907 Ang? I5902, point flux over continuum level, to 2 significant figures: 0.90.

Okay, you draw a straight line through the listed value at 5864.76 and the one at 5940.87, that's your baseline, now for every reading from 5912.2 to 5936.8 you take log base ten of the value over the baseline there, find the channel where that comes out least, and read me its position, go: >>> 5919.02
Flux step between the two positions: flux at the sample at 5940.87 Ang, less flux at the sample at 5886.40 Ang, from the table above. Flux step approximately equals -0.3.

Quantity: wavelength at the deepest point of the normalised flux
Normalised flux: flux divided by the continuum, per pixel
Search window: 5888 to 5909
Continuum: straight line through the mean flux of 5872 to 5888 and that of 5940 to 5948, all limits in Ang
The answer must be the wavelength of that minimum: 5894.54 Ang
